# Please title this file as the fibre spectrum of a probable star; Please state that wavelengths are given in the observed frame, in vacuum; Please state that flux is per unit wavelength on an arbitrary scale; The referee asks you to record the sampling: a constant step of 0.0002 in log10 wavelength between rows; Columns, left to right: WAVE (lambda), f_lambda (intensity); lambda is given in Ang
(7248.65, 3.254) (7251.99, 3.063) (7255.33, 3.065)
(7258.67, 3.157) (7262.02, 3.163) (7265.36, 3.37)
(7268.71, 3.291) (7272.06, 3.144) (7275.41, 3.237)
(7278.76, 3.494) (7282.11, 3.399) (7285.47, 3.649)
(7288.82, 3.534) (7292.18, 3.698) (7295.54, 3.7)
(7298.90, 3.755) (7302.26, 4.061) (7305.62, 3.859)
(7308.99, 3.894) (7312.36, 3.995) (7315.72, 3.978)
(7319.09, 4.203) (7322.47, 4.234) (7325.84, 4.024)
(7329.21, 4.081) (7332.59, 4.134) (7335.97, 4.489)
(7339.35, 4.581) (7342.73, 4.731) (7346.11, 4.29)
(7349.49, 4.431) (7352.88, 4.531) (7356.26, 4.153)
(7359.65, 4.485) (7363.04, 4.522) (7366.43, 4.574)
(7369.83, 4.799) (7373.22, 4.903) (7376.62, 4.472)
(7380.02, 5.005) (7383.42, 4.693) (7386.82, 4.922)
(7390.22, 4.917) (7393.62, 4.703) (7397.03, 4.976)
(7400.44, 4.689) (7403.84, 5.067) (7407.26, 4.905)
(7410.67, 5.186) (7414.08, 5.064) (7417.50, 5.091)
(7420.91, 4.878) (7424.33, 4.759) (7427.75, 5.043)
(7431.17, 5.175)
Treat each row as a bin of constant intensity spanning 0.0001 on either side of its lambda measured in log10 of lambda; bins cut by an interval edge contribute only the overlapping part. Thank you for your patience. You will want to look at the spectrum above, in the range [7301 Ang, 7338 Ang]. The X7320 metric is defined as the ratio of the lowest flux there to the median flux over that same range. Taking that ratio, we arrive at 0.95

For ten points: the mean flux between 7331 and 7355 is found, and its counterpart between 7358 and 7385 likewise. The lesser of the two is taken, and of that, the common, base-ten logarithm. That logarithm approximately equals 0.649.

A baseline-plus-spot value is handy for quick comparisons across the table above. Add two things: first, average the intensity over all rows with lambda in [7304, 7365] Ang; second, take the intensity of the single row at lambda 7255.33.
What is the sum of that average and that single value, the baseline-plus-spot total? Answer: 7.3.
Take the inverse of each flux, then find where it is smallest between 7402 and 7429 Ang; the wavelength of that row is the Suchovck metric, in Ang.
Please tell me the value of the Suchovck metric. 7410.67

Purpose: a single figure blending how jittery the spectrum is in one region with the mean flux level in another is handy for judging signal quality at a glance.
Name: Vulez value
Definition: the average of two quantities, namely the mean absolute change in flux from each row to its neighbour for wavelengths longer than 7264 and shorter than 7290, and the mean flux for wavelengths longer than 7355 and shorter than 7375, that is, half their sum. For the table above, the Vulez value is 2.36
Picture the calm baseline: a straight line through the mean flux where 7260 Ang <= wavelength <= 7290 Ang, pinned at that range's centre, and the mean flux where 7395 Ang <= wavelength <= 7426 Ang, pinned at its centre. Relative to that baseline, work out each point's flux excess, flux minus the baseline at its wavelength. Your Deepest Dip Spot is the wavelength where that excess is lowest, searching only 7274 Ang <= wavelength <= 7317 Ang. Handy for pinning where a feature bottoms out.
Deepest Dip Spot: 7275.41 Ang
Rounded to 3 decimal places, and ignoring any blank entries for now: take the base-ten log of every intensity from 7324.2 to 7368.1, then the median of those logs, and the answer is 0.652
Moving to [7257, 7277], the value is 0.505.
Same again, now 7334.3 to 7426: 0.675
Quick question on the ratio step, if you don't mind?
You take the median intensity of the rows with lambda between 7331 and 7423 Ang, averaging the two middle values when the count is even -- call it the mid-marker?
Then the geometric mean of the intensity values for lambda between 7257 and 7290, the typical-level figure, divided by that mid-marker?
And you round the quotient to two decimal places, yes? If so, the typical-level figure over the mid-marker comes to 0.71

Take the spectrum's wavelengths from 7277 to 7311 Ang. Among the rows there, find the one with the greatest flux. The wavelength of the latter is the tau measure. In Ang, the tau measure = 7302.26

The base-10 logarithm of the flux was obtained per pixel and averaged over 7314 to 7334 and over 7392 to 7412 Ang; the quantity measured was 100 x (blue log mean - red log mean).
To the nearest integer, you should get -8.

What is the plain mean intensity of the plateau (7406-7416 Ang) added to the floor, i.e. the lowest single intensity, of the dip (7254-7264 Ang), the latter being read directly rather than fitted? 8.1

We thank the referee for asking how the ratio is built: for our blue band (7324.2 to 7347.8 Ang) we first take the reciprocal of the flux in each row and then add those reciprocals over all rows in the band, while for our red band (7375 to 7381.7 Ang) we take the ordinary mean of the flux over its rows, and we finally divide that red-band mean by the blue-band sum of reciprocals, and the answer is 2.92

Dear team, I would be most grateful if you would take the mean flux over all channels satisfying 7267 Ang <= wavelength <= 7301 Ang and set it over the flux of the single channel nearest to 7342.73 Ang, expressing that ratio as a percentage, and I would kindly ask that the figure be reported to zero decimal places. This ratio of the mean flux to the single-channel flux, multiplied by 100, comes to 74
